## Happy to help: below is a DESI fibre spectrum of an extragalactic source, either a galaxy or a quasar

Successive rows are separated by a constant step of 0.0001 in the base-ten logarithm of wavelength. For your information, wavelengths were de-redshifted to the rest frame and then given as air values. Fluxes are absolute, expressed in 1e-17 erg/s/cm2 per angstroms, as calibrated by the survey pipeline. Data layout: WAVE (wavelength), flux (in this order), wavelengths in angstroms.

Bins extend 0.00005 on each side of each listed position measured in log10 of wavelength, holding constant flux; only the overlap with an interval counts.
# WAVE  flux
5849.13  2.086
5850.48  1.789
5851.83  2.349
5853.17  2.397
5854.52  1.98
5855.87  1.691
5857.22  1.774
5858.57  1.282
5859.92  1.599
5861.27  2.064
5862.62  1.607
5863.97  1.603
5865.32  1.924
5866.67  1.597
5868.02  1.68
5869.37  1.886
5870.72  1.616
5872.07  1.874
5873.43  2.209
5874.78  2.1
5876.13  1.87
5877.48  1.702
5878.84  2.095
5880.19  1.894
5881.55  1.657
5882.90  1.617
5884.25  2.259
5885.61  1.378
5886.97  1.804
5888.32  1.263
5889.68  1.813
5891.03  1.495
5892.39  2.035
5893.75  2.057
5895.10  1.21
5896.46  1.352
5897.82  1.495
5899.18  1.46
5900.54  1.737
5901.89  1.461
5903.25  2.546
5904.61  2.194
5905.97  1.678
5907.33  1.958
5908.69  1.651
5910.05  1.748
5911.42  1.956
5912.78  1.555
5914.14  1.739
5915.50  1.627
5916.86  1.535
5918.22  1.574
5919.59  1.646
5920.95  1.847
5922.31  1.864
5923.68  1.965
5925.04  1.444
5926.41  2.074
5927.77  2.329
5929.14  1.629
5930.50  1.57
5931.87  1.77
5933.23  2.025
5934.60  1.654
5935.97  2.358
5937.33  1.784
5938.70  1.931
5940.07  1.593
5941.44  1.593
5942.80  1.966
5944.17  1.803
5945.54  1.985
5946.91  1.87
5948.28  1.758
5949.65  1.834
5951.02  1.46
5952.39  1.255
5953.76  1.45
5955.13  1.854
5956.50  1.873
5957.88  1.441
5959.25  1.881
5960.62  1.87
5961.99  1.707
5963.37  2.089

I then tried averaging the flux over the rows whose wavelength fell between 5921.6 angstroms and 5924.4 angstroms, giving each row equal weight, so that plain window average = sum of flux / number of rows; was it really 1.91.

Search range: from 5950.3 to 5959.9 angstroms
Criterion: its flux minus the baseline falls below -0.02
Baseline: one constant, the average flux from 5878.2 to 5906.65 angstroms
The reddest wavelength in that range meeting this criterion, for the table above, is 5957.88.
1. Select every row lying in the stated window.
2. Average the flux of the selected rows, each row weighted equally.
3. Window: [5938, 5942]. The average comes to 1.71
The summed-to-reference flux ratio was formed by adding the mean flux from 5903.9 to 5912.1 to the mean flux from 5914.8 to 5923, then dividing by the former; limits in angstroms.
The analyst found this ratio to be 1.90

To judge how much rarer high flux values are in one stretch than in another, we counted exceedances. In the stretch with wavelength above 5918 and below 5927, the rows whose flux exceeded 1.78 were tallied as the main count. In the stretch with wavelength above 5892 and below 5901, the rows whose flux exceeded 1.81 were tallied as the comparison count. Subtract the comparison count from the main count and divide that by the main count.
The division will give 0.5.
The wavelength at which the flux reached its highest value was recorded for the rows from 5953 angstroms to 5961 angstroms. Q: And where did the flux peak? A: 5959.25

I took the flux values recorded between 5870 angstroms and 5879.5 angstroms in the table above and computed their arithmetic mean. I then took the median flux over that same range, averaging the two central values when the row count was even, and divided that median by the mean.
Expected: 0.97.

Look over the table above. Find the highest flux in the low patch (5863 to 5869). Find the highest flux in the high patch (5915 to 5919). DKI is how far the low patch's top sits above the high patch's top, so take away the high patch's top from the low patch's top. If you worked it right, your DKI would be 0.297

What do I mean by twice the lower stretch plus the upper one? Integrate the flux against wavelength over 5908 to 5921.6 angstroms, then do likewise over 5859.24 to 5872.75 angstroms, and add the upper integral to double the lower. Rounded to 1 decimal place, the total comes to 70.1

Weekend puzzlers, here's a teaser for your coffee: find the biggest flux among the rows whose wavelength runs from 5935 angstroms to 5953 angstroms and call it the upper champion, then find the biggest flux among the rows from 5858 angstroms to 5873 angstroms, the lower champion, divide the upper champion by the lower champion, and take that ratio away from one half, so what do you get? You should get -0.64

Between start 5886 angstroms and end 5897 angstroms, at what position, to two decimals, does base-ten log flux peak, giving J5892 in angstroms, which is 5893.75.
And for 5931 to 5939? 5935.97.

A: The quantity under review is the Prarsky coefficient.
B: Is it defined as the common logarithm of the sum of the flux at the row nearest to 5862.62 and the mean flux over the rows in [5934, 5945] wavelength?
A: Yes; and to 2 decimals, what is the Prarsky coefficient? 0.54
